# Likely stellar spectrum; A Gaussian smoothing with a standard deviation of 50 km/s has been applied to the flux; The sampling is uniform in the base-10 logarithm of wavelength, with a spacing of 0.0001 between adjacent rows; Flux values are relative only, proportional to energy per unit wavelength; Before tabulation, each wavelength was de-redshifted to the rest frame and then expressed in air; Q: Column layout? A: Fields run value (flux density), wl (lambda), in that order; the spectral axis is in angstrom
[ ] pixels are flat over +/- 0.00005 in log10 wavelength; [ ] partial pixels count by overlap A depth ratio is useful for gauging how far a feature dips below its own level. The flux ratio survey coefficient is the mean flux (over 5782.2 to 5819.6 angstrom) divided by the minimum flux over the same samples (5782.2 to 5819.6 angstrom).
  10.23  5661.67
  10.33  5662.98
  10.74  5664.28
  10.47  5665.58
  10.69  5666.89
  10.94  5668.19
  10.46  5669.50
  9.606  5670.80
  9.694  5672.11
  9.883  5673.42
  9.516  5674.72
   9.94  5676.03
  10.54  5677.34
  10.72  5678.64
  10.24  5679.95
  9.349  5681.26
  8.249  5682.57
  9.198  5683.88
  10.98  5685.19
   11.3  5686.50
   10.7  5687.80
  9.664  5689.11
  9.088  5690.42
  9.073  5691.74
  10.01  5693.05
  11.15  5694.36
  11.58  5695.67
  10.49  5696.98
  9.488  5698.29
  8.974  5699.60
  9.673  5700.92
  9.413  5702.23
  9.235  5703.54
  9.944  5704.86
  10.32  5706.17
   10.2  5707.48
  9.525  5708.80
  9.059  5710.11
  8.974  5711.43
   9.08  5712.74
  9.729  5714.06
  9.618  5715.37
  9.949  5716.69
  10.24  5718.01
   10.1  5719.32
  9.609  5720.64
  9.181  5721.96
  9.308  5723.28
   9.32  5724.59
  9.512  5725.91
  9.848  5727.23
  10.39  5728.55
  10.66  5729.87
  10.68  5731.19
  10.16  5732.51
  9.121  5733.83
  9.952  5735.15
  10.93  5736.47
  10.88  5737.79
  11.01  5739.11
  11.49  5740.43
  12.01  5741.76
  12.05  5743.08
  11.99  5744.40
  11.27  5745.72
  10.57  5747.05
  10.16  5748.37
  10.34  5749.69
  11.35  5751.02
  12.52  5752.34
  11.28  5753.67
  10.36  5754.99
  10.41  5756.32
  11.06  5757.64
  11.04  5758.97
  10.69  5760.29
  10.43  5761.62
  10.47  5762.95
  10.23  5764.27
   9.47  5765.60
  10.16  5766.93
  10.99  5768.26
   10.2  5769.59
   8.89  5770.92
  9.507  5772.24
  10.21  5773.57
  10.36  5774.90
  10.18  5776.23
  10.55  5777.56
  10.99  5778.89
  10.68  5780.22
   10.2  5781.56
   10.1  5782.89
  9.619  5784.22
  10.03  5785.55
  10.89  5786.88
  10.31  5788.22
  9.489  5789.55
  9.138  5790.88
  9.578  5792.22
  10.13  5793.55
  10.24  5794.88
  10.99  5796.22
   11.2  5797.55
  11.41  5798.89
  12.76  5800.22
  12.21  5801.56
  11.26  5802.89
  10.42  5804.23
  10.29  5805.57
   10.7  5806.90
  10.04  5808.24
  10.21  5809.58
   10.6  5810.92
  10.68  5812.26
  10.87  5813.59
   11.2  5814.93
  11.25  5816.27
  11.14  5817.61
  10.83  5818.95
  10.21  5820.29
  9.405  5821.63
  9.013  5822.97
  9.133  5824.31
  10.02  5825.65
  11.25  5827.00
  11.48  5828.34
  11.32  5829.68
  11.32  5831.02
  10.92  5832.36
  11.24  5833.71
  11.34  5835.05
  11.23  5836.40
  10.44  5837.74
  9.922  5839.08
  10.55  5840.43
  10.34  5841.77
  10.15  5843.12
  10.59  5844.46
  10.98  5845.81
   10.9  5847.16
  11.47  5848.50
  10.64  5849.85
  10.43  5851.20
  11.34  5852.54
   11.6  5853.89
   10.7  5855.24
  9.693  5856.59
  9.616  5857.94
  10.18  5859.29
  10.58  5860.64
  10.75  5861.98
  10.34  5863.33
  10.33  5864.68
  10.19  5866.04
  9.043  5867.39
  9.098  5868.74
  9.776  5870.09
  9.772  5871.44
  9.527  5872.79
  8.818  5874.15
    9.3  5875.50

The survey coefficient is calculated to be 1.163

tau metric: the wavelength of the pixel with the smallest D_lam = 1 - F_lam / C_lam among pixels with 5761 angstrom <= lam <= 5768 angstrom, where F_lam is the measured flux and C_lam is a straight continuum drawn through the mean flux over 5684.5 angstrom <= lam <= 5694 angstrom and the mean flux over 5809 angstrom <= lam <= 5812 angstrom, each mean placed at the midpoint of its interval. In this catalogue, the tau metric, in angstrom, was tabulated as 5762.95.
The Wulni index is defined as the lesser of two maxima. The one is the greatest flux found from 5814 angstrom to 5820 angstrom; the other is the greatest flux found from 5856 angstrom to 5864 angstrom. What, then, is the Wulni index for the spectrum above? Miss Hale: 10.75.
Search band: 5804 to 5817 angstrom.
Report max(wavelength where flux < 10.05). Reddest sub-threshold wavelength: 5808.24 angstrom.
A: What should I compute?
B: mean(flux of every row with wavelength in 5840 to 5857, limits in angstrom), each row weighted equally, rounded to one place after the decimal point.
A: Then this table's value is 10.7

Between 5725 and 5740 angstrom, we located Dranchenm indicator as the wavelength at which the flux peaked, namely 5739.11 angstrom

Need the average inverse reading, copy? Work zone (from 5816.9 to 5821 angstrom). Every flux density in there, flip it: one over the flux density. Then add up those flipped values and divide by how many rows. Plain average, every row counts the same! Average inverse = 0.093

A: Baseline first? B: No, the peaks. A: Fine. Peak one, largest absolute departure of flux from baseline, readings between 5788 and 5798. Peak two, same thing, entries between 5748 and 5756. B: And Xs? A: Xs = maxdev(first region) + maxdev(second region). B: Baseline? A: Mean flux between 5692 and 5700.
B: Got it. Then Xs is 3.4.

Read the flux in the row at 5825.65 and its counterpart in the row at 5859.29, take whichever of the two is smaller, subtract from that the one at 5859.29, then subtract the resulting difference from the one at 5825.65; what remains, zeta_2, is 10.2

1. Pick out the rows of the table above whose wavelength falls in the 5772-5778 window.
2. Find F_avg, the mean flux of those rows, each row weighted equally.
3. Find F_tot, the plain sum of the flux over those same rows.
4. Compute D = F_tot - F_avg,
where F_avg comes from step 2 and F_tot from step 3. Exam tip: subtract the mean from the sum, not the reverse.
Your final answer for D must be 40.6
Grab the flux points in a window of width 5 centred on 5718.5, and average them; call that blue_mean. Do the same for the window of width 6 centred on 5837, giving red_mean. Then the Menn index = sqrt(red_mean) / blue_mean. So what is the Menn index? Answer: 0.328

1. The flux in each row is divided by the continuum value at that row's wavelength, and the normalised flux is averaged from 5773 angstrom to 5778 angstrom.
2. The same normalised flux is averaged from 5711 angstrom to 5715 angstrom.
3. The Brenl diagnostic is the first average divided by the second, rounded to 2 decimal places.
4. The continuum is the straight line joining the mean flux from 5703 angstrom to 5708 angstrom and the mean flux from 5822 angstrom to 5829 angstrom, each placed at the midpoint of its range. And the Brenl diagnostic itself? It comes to 1.10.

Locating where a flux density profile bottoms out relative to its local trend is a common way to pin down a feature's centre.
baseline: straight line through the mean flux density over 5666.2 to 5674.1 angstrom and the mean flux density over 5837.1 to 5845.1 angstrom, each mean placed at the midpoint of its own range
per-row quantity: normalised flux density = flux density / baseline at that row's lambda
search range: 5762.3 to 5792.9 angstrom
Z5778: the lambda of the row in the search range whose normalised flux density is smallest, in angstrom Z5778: 5770.92 angstrom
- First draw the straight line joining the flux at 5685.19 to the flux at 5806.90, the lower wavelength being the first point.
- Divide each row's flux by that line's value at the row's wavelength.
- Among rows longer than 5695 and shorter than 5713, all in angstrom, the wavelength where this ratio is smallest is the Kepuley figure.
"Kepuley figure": 5699.60 angstrom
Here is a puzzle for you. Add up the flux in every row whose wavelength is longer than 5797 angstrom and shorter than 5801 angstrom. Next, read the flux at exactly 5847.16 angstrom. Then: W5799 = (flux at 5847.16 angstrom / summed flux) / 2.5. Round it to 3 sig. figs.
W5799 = 0.123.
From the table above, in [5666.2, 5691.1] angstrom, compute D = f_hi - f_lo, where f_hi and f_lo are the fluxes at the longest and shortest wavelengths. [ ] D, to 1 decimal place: -1.6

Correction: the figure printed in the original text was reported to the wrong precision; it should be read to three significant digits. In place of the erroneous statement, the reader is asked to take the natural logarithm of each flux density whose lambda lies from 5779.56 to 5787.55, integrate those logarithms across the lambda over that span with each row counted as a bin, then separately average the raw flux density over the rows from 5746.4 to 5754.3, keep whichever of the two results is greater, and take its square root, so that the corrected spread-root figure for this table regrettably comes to 4.31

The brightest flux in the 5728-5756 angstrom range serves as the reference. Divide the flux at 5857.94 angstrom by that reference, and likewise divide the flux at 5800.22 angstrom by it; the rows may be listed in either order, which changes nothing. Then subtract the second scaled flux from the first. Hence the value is -0.25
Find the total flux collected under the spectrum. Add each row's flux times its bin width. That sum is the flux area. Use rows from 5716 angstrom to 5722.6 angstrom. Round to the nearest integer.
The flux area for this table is 65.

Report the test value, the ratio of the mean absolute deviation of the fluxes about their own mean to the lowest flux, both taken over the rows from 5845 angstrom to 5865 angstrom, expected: 0.046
